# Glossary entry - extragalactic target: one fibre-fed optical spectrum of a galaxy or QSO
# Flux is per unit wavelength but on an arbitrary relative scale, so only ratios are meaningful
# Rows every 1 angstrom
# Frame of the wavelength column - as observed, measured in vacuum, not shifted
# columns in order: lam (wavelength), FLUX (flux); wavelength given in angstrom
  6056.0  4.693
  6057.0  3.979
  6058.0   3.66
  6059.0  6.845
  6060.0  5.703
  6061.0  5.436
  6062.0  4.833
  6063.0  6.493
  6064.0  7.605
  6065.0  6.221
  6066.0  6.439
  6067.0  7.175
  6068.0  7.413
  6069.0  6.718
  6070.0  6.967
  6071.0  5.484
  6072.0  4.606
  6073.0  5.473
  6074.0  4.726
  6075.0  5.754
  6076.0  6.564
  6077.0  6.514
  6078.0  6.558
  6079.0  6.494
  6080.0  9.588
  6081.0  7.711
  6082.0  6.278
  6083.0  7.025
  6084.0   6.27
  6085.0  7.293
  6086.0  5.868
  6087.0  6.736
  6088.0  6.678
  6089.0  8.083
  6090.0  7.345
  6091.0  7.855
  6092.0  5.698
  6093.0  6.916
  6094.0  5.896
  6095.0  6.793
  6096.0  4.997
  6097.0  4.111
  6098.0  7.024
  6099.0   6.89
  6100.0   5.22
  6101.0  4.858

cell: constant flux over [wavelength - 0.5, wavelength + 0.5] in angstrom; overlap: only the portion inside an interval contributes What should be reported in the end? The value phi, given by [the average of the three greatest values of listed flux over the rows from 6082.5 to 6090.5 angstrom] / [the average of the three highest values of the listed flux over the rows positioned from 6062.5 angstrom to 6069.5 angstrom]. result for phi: 1.02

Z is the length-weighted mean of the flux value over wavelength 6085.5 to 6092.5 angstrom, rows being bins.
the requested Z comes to 6.9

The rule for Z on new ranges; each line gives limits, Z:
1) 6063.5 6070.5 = 6.9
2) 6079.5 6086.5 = 7.1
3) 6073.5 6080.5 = 6.6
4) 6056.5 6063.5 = 5.3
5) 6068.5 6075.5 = 5.7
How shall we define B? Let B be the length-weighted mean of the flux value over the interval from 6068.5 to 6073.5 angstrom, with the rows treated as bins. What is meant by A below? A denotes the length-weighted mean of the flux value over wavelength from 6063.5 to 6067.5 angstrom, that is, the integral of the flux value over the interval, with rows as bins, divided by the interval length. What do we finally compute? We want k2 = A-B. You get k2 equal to 1.0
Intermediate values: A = 6.9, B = 5.8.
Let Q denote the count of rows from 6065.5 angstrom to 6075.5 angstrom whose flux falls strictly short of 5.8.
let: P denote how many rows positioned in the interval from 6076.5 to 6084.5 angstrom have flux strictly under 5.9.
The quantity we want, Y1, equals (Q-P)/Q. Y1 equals 1.00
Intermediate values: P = 0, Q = 5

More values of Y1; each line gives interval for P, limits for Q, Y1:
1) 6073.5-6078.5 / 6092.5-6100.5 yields 0.33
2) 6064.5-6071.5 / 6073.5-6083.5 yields 0.50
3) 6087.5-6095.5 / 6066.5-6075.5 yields 0.60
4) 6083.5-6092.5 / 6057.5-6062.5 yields 0.50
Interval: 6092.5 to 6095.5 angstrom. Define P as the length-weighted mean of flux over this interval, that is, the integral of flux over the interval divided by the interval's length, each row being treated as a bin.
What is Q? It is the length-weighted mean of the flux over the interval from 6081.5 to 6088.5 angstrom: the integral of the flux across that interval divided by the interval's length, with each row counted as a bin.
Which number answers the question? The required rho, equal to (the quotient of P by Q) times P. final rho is 6.5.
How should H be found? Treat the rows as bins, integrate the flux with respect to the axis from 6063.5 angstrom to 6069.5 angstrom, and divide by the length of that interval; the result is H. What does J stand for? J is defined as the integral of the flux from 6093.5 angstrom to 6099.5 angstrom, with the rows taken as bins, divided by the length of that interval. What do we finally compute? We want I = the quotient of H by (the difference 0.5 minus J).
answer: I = -1.27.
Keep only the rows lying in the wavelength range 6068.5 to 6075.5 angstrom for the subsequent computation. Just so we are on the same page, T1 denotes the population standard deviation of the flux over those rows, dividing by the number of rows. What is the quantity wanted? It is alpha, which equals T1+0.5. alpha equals 1.34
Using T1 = 0.84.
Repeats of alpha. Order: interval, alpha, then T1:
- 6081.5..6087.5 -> 0.99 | 0.49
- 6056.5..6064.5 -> 1.79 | 1.29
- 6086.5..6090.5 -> 1.07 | 0.57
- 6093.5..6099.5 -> 1.58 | 1.08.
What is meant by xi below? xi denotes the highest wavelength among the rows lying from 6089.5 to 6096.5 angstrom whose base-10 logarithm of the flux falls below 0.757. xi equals 6096.0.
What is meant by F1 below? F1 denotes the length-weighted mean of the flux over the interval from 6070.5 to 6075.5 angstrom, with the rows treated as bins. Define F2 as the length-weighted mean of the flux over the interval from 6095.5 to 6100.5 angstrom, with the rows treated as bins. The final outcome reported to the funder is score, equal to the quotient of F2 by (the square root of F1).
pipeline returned 2.47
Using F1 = 5.21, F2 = 5.6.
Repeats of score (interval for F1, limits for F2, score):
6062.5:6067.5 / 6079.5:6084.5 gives 2.83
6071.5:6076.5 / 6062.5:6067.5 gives 2.91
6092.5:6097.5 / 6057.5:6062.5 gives 2.21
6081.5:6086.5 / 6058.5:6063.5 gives 2.29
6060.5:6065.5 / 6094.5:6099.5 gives 2.41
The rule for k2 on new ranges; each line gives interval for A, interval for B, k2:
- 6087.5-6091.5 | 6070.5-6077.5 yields 1.9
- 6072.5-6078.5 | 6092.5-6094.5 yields -0.5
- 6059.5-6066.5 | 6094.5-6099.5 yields 0.1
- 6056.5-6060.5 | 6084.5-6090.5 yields -2.0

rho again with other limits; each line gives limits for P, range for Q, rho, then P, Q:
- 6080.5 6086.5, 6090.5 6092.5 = 6.7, 6.7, 6.8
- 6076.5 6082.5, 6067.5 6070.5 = 7.4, 7.2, 7.0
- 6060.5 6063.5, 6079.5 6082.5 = 4.0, 5.6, 7.9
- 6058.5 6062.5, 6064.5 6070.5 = 4.8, 5.7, 6.8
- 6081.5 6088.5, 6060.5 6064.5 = 7.1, 6.6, 6.1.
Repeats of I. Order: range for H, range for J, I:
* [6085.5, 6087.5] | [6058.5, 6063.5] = -1.18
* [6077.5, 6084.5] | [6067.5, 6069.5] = -1.09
